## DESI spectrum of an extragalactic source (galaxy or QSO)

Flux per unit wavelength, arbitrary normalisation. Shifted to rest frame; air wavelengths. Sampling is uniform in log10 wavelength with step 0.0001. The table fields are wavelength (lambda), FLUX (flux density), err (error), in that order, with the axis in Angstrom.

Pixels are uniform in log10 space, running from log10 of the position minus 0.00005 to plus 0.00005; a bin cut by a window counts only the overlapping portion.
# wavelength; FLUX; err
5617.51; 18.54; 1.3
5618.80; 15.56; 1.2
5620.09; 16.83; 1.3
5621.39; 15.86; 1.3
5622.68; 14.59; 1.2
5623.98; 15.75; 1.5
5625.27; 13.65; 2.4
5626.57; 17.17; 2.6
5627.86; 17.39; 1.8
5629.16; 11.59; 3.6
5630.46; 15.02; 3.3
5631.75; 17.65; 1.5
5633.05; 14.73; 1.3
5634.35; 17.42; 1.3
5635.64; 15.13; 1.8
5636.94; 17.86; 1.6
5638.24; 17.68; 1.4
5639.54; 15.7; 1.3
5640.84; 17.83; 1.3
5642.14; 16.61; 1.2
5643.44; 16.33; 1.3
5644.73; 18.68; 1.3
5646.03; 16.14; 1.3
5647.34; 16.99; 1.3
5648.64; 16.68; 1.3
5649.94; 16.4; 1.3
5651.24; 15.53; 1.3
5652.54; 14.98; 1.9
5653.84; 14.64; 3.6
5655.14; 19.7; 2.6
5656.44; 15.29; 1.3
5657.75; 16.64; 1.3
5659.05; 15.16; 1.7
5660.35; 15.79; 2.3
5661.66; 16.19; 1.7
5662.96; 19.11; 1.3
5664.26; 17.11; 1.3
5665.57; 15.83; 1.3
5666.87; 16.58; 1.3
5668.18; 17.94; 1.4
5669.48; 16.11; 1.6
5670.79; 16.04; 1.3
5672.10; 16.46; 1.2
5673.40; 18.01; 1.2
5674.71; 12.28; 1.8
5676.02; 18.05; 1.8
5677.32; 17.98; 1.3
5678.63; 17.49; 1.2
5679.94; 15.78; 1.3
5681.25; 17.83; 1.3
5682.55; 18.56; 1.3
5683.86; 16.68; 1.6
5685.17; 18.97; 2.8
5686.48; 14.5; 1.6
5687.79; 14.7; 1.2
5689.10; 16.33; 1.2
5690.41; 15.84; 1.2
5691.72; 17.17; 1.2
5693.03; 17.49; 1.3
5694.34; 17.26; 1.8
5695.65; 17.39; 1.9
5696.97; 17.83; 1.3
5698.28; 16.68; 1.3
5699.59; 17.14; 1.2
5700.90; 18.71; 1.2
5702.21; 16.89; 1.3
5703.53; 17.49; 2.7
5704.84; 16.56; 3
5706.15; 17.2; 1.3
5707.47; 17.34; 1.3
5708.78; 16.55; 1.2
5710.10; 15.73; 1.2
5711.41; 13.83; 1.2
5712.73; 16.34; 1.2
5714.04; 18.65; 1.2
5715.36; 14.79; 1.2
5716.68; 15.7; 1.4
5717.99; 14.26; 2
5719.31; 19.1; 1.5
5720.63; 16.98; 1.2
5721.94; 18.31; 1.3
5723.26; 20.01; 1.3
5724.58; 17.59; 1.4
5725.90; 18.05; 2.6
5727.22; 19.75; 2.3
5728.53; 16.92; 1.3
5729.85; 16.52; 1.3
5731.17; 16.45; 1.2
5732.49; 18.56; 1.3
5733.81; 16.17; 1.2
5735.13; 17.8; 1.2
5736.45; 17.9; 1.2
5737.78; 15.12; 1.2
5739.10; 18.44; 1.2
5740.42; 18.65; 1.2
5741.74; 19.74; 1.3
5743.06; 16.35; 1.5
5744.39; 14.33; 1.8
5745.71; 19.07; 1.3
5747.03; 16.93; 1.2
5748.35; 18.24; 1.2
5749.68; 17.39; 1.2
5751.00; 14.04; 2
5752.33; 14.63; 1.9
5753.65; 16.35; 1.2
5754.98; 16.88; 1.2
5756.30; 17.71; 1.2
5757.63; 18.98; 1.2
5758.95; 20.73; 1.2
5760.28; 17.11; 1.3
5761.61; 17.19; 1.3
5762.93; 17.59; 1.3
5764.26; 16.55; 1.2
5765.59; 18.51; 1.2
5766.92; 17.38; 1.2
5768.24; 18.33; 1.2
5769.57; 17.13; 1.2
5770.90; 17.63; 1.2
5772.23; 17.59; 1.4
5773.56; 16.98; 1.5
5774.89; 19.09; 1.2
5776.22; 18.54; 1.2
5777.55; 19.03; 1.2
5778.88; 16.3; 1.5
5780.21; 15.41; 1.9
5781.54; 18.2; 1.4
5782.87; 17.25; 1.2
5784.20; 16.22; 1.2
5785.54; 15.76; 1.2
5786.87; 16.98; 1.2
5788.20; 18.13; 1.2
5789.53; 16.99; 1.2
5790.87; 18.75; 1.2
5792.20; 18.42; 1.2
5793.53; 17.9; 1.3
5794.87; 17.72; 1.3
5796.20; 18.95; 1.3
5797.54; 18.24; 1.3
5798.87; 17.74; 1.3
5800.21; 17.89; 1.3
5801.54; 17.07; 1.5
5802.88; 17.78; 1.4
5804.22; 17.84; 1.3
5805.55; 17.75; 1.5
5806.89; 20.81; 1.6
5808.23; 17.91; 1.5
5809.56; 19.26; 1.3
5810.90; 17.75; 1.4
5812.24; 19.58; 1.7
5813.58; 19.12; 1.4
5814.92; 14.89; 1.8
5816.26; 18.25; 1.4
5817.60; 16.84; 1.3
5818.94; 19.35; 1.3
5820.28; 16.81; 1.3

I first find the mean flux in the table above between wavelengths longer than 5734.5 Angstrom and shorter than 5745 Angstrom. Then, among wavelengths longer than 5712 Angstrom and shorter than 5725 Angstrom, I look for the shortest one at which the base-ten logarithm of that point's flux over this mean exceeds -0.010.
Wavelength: 5714.04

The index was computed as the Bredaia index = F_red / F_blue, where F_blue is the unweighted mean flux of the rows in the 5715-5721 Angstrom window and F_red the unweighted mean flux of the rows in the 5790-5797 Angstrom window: 1.13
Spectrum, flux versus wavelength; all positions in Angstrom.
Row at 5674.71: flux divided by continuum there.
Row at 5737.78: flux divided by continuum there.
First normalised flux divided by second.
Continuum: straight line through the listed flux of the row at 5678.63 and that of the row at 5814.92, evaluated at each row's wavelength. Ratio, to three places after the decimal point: 0.757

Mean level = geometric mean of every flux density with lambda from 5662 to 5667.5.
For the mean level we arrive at 17.1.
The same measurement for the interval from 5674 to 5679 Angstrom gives 16.2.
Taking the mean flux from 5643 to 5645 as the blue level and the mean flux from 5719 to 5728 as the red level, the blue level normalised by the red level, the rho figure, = 0.94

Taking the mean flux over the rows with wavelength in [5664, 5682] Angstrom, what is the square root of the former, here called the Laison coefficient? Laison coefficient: 4.08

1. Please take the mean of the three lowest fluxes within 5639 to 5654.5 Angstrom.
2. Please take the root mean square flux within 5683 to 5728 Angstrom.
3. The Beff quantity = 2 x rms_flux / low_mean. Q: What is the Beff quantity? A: 2.27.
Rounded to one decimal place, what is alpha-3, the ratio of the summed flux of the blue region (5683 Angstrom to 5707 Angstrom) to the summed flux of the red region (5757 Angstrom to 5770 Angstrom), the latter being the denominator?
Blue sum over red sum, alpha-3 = 1.7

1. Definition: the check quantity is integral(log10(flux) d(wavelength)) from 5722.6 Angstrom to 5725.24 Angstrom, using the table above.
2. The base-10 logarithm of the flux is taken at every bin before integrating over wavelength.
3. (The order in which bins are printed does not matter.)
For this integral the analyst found 3.4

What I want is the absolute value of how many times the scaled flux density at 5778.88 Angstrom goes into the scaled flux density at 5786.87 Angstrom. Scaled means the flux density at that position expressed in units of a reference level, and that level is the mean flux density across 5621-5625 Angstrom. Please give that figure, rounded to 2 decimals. 1.04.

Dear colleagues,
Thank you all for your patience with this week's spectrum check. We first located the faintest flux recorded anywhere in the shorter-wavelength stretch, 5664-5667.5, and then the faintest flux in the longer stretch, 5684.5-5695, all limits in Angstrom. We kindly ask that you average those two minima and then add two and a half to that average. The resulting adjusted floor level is 17.7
